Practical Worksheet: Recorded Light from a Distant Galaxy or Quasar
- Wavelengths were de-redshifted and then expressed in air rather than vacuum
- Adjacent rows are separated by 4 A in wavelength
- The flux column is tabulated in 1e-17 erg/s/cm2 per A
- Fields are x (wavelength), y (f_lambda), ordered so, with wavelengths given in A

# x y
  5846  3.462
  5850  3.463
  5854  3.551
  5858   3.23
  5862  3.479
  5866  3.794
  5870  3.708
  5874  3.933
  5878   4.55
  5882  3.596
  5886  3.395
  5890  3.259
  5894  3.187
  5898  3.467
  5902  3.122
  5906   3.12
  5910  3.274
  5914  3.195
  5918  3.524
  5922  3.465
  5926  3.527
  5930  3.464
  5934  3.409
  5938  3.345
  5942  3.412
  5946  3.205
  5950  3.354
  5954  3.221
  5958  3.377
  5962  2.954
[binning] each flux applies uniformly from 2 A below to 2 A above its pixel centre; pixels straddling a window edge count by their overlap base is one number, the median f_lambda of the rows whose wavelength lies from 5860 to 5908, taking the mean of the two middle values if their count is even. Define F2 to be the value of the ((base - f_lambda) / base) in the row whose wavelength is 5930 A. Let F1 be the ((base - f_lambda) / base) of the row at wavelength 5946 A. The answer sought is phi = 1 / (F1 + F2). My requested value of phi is 13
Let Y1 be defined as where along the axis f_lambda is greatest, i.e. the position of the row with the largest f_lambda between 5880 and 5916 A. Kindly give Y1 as 5882 A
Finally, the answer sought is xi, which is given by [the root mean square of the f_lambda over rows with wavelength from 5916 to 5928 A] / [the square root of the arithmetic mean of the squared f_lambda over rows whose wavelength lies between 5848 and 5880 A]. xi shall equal 0.94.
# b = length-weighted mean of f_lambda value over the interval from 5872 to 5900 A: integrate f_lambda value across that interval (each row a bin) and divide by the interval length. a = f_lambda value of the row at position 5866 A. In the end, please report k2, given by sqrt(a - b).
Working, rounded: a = 3.794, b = 3.63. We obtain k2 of 0.41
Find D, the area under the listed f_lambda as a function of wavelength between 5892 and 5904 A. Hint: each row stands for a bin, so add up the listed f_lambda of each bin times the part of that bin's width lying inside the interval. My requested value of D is 39.1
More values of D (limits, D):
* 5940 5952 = 39.9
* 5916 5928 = 42.1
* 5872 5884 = 48.3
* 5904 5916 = 38.4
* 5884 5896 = 39.4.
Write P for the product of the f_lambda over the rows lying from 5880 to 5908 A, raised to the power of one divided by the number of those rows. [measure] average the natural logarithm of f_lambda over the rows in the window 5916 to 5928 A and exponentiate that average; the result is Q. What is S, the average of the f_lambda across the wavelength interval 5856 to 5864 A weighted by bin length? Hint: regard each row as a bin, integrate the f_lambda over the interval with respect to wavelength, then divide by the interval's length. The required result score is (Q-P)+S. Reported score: 3.6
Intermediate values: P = 3.30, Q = 3.51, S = 3.35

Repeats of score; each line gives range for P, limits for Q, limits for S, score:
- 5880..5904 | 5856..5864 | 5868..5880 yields 4.1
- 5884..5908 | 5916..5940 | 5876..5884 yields 4.3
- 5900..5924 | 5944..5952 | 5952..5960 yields 3.3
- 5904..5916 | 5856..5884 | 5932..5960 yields 3.9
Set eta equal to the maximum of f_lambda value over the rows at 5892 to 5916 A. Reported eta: 3.467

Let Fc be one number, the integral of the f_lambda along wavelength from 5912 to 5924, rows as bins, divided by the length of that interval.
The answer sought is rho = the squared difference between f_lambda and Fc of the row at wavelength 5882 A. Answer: 0.04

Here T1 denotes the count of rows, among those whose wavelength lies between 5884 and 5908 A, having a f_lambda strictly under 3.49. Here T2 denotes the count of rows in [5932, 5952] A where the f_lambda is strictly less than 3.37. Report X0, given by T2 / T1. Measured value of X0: 0.5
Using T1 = 6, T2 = 3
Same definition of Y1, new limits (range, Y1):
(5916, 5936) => 5926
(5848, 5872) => 5866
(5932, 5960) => 5942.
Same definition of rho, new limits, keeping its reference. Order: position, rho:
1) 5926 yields 0.02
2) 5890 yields 0.02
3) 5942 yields 0.00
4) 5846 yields 0.00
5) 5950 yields 0.00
